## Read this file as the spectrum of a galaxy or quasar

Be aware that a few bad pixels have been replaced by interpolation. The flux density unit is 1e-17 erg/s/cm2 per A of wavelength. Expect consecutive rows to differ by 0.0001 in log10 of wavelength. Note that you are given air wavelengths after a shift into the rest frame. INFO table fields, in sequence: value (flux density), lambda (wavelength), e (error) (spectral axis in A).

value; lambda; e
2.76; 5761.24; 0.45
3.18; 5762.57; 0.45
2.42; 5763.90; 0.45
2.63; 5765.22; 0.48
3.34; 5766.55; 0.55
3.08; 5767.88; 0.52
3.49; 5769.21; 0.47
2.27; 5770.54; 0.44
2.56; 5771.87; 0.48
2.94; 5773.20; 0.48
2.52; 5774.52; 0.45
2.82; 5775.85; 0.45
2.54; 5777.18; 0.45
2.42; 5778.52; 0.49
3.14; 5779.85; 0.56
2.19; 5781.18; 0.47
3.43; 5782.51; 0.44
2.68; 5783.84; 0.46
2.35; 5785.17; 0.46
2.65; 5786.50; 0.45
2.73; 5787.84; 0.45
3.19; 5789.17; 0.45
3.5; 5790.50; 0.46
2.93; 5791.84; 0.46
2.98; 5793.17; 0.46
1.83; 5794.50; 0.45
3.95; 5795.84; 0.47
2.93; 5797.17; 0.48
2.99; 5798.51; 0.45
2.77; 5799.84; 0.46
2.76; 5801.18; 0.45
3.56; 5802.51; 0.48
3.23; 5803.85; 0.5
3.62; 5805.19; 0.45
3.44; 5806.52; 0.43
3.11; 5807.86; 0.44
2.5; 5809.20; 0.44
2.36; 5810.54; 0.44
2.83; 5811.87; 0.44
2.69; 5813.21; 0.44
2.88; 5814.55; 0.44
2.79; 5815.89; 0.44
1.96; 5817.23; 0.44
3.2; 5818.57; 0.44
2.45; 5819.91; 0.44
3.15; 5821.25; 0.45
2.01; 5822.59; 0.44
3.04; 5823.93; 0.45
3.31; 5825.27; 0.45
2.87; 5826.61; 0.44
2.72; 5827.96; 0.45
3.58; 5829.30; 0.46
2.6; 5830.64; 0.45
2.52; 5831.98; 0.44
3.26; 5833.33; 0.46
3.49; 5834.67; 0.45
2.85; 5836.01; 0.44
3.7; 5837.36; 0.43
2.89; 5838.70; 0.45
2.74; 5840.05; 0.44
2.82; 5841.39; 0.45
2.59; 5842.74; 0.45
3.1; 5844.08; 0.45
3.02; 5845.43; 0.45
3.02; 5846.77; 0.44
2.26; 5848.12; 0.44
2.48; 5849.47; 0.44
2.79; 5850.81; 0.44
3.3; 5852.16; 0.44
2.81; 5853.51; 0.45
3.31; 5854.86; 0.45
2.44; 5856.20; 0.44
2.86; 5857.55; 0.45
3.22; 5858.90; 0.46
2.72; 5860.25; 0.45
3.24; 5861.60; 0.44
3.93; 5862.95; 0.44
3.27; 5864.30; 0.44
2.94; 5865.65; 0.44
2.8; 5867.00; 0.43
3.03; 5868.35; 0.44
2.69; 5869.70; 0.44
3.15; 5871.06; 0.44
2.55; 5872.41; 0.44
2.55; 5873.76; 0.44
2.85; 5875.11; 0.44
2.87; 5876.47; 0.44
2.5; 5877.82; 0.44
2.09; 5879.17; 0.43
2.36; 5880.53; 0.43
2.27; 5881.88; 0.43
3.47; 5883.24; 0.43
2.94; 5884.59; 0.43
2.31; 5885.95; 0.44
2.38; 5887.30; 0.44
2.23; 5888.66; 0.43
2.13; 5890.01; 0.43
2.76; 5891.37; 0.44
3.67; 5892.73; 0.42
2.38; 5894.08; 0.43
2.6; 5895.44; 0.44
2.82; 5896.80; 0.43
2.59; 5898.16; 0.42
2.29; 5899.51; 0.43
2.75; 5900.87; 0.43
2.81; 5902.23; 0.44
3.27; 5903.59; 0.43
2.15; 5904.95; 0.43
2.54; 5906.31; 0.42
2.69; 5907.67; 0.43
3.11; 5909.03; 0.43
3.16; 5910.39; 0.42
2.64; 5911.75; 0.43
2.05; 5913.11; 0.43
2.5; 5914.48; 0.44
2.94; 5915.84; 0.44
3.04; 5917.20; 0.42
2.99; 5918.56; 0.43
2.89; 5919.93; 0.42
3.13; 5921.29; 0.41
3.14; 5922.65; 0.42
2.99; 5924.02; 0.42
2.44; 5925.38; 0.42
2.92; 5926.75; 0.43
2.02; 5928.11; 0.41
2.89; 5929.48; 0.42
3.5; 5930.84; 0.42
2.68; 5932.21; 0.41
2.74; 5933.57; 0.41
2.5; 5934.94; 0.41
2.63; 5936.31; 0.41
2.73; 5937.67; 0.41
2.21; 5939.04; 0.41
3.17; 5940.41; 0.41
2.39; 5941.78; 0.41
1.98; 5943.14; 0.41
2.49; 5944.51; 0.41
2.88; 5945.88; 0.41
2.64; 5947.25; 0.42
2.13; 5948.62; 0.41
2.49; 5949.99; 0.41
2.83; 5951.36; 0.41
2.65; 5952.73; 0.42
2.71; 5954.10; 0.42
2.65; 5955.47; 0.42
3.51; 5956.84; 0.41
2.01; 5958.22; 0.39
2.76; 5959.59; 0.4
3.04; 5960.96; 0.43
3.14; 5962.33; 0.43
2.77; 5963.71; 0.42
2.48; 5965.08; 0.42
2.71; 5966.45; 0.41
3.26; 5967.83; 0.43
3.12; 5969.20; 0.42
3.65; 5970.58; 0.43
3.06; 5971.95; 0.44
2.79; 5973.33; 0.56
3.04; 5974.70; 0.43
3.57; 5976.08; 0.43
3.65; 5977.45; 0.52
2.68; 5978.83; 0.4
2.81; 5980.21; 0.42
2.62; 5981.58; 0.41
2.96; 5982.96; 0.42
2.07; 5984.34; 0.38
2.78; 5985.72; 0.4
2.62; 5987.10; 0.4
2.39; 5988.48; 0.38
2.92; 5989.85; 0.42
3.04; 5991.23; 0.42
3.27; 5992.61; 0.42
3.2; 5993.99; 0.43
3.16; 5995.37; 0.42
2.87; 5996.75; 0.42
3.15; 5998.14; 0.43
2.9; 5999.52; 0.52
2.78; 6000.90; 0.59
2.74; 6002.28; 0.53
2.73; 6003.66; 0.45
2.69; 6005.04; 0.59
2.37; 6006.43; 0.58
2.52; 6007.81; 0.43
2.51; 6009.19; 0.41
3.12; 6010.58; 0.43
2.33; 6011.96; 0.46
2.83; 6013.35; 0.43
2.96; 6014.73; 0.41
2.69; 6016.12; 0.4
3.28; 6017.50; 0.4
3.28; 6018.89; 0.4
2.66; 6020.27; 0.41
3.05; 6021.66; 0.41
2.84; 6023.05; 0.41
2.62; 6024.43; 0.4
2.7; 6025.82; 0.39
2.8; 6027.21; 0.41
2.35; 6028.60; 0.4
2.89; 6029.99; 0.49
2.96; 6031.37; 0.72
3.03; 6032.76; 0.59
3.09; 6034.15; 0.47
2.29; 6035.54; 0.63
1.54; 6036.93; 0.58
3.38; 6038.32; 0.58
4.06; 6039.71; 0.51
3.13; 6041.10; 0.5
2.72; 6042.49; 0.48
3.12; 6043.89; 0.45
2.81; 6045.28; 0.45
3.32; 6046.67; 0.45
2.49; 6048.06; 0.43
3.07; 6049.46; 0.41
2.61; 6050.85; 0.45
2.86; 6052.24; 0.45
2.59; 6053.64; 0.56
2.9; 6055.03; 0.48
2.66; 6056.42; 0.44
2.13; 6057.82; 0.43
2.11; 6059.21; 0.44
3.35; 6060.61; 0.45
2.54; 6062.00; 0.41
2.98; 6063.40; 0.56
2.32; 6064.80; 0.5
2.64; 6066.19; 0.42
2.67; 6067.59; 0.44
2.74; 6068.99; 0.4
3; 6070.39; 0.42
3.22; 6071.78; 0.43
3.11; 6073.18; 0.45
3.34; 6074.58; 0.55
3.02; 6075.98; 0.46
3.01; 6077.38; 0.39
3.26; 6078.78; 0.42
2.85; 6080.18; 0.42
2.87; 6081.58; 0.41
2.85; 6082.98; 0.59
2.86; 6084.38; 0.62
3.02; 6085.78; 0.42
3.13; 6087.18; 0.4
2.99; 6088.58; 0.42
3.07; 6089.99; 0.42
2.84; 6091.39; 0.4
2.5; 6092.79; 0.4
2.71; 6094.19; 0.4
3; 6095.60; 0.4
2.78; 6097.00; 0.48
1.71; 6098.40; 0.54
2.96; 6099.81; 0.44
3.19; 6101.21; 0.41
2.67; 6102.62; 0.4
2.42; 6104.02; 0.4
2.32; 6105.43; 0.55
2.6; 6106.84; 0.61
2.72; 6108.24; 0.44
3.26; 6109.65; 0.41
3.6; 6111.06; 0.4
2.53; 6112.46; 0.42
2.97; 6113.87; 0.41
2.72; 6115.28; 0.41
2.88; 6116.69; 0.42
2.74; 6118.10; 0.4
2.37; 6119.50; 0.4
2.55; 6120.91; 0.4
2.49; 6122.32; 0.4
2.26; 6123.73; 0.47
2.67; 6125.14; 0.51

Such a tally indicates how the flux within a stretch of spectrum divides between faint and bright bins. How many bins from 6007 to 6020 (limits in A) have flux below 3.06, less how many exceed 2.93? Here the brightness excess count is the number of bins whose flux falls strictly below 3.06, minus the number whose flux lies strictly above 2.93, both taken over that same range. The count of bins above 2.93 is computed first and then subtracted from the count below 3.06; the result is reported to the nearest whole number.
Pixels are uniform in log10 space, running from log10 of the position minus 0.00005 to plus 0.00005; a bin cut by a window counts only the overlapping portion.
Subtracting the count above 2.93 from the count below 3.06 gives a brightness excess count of 2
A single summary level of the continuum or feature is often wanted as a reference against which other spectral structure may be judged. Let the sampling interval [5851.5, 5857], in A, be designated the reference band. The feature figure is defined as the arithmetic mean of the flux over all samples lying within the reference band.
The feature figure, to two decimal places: 2.96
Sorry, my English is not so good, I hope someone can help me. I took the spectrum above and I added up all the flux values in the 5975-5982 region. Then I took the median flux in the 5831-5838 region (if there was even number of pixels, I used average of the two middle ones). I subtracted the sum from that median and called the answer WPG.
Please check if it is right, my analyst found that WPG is -12.1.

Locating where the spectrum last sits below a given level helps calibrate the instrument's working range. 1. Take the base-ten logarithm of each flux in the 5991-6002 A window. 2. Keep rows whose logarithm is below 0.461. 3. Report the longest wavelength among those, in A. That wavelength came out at 6000.90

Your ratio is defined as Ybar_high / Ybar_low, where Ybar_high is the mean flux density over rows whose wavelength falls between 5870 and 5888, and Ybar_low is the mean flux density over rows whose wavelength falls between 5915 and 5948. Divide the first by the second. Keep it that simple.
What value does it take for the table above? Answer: 0.96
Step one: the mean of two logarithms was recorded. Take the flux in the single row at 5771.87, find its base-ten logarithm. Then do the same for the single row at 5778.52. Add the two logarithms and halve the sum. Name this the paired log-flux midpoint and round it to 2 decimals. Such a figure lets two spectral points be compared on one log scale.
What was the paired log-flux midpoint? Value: 0.40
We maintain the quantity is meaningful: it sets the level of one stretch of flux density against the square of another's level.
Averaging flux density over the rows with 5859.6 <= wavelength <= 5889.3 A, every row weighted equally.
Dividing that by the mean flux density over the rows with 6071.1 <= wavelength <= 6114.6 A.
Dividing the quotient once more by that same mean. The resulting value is 0.33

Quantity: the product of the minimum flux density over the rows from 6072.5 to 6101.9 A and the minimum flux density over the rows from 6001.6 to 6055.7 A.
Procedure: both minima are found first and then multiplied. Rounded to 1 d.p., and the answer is 2.6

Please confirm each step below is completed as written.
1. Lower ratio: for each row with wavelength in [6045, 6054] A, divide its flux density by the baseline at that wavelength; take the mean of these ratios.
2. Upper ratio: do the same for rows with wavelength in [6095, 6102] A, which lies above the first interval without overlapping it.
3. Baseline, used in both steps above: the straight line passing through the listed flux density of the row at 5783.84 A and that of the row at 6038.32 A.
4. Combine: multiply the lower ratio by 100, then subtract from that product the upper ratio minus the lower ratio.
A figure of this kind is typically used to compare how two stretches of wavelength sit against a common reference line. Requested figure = 83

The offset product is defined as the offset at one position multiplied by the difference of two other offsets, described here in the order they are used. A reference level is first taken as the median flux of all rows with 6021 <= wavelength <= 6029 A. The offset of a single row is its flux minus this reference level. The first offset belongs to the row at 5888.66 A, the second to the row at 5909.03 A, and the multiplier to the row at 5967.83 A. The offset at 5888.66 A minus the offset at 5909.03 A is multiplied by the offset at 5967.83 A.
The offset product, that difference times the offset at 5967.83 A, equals -0.45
